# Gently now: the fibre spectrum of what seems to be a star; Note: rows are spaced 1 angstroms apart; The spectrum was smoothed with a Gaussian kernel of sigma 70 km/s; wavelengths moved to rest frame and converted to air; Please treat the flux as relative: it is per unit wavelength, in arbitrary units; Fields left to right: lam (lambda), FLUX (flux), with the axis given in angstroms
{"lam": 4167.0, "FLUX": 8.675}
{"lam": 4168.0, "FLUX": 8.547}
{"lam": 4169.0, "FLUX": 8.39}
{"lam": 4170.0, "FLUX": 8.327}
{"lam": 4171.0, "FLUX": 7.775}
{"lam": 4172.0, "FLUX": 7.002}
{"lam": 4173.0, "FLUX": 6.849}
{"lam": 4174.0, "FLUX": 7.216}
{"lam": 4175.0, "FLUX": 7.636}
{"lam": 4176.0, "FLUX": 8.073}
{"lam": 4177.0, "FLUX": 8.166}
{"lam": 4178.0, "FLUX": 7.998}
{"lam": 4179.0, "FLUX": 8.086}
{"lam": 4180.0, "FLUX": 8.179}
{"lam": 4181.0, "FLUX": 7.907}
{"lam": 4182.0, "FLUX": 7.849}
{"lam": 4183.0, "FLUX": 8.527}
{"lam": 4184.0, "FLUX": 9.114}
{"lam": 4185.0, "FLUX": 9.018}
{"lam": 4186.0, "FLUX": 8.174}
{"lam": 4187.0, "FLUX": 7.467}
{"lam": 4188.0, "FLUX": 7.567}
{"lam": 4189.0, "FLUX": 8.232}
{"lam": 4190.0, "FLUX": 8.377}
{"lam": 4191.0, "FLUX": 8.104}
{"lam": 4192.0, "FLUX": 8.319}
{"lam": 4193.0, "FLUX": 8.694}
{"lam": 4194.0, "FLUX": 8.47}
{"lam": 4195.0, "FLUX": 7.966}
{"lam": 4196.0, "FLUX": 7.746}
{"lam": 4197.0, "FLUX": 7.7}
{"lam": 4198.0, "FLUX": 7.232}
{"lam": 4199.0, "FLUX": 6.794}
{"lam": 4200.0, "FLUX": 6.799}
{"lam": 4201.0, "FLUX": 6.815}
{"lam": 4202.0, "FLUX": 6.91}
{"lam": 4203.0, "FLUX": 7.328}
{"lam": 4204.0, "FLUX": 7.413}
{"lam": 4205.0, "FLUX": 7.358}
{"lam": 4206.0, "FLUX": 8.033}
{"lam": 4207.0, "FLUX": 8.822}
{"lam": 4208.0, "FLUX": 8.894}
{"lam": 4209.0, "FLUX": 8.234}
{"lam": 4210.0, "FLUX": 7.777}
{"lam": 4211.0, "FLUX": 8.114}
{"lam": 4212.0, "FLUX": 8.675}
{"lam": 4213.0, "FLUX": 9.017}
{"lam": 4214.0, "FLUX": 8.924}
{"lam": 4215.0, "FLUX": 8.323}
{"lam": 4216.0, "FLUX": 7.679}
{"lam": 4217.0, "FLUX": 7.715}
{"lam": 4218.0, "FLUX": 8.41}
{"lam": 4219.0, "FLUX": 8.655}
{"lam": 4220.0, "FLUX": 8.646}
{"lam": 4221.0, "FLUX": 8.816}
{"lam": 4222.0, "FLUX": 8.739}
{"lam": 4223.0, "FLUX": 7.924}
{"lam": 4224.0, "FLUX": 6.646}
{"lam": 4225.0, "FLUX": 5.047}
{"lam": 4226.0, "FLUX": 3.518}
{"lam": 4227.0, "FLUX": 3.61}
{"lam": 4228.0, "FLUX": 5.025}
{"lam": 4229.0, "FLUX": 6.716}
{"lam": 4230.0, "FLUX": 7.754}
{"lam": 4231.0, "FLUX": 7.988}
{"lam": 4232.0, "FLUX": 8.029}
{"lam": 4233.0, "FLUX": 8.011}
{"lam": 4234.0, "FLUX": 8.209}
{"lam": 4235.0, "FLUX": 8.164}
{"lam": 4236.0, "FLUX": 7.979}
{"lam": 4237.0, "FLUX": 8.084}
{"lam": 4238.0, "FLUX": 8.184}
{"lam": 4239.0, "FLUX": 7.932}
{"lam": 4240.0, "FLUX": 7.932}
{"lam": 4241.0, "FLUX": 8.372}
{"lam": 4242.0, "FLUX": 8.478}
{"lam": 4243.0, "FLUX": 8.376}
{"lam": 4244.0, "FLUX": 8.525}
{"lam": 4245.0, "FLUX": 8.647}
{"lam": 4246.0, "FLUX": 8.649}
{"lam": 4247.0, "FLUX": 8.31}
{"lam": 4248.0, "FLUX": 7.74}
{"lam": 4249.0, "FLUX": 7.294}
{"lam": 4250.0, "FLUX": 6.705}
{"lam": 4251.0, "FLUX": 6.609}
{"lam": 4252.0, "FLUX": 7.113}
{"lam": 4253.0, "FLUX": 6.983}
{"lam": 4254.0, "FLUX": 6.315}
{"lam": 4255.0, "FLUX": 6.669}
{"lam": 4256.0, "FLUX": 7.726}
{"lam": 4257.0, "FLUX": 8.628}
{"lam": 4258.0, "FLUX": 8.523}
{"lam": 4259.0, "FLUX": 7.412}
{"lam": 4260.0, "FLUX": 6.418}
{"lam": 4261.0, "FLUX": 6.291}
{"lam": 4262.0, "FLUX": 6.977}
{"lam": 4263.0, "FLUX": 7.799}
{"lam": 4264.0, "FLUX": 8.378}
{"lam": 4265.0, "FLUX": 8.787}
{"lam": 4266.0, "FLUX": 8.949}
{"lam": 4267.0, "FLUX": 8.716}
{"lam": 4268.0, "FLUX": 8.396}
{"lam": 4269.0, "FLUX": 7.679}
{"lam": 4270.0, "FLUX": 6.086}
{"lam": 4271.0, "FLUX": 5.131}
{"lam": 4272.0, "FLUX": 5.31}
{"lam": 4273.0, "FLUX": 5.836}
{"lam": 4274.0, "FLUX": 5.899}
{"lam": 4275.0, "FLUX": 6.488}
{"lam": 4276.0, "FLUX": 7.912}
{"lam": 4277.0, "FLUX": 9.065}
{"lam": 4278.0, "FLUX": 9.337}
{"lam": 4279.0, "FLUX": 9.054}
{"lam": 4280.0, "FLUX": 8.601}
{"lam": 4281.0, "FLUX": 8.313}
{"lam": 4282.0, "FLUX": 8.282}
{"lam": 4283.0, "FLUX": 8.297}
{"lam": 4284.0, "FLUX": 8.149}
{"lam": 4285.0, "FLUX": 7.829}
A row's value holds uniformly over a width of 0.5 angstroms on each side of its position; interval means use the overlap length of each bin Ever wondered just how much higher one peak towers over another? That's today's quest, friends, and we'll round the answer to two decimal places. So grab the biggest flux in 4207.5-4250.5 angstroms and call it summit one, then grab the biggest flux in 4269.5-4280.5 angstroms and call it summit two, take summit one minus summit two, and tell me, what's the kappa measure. -0.32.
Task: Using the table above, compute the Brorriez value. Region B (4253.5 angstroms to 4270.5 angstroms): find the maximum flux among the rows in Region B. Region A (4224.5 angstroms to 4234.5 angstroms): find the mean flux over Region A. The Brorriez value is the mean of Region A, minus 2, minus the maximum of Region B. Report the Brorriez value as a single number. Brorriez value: -4.56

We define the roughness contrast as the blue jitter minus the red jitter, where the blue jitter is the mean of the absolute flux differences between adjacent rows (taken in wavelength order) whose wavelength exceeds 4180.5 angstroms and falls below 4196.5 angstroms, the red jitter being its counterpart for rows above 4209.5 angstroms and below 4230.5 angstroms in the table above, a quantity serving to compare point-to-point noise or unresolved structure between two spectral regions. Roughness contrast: -0.28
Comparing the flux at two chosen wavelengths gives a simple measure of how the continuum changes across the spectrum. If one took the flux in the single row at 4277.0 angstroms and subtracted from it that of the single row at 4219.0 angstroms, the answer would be 0.41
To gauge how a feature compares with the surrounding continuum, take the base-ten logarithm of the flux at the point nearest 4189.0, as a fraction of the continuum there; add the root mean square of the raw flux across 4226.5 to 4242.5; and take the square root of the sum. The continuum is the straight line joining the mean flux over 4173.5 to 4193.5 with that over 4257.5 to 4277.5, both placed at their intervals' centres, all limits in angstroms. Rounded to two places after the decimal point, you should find 2.77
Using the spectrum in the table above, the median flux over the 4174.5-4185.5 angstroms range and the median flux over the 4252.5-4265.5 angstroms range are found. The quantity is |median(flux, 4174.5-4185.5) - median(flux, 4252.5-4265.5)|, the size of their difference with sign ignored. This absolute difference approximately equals 0.7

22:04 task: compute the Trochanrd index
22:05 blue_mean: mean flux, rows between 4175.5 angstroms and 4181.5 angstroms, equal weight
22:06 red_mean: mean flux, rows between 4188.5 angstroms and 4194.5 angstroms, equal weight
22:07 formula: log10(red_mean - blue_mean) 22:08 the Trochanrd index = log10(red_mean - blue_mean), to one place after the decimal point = -0.5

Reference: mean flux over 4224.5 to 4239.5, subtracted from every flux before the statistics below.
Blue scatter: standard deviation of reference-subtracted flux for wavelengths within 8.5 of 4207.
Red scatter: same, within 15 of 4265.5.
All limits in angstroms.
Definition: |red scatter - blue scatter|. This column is 0.42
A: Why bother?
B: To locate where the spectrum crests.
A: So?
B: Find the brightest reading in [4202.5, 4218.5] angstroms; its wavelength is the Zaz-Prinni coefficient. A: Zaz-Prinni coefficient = 4213.0 angstroms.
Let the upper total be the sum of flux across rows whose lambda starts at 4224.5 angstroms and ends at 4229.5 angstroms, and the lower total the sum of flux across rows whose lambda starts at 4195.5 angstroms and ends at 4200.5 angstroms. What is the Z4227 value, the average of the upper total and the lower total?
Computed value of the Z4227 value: 30.1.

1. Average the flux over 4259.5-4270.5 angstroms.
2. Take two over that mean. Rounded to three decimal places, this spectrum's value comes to 0.260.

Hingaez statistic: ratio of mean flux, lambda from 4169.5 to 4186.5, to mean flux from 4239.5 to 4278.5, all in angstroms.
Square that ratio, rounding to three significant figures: 1.12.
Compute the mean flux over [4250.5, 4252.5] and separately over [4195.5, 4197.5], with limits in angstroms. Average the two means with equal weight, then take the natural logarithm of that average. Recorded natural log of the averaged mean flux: 1.99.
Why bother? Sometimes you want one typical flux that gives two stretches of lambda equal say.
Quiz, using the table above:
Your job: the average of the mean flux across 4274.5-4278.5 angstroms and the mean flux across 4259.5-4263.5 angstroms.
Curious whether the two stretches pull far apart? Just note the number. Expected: 7.5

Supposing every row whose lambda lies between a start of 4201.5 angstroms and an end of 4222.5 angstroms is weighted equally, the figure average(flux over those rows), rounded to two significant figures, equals 8.2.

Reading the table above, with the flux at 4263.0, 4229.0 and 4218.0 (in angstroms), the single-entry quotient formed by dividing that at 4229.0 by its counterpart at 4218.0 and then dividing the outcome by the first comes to 0.102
